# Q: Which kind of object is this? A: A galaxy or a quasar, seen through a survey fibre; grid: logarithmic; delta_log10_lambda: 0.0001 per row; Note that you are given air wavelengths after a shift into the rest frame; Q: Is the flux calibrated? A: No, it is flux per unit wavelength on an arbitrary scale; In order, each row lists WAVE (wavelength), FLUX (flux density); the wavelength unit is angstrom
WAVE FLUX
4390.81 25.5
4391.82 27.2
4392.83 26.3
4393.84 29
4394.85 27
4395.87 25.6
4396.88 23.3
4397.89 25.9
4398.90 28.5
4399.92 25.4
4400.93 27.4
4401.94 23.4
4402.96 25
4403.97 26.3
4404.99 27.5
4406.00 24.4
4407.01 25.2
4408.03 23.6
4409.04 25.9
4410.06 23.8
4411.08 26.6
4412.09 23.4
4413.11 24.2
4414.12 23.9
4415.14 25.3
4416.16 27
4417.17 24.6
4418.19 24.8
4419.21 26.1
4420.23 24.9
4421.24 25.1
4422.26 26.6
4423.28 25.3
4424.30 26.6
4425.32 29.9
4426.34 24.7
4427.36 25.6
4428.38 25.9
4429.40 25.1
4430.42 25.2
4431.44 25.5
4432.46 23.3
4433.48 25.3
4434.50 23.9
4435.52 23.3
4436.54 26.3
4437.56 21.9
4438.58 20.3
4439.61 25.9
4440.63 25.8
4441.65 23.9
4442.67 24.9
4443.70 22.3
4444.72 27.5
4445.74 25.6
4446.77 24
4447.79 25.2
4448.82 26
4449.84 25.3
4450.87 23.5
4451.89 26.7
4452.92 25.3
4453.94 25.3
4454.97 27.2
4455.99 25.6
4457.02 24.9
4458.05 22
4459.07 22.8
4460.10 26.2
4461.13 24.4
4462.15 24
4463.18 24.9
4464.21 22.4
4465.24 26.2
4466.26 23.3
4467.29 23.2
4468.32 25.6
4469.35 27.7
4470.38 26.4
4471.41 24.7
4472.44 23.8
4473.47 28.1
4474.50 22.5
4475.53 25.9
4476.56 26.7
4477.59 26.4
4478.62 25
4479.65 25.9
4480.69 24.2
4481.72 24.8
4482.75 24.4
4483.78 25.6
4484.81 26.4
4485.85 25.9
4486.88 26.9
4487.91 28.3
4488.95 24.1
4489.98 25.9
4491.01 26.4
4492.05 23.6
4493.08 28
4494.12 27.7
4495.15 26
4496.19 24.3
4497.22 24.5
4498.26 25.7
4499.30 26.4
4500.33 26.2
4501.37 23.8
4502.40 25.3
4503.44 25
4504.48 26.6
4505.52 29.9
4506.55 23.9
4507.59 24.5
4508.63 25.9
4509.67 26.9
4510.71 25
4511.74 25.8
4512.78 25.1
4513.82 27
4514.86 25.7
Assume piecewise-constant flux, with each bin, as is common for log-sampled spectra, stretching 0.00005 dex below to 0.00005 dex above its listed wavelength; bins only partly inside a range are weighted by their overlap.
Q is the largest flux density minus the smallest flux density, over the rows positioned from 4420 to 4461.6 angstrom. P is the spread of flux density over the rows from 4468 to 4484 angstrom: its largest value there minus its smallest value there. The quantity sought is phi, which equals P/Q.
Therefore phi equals 0.6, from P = 5.6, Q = 9.6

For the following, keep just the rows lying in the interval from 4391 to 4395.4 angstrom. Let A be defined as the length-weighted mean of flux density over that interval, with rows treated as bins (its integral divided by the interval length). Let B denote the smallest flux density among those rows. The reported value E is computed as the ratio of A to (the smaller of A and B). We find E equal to 1.03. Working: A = 27.2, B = 26.3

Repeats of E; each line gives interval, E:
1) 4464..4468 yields 1.07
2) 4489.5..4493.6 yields 1.10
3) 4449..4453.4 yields 1.07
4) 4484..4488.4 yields 1.03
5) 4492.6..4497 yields 1.08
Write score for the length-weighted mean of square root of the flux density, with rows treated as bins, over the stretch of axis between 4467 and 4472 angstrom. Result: 5.05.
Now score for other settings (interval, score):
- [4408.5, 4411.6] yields 5.04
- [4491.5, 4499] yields 5.06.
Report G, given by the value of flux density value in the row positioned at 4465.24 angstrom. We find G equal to 26.2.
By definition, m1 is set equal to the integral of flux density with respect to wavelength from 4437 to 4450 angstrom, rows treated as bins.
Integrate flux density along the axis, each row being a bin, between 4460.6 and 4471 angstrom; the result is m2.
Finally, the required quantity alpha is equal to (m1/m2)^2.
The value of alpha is 1.52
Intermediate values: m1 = 318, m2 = 258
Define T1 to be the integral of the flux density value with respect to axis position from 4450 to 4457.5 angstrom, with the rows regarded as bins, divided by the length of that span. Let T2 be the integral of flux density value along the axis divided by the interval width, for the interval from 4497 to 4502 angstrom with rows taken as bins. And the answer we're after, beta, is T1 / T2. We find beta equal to 1.00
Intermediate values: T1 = 25.5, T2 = 25.4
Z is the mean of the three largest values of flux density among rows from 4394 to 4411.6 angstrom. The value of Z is 27.8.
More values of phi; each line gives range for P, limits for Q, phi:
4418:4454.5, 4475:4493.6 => 2.0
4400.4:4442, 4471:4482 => 1.7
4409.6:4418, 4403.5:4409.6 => 0.9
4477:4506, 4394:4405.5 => 1.2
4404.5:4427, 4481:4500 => 1.4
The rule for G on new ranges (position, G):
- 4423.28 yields 25.3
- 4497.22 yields 24.5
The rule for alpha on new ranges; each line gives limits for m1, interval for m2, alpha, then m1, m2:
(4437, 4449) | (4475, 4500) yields 0.21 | 293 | 645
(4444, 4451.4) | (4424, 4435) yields 0.44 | 187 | 281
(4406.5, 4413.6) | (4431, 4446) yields 0.23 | 175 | 366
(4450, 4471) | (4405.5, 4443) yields 0.31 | 523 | 937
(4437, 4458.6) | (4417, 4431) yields 2.19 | 534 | 361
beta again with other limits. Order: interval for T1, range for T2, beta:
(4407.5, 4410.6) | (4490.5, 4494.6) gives 0.92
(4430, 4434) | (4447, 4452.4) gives 0.98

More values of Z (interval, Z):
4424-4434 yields 27.5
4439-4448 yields 26.4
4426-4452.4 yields 26.8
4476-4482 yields 26.3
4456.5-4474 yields 27.4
